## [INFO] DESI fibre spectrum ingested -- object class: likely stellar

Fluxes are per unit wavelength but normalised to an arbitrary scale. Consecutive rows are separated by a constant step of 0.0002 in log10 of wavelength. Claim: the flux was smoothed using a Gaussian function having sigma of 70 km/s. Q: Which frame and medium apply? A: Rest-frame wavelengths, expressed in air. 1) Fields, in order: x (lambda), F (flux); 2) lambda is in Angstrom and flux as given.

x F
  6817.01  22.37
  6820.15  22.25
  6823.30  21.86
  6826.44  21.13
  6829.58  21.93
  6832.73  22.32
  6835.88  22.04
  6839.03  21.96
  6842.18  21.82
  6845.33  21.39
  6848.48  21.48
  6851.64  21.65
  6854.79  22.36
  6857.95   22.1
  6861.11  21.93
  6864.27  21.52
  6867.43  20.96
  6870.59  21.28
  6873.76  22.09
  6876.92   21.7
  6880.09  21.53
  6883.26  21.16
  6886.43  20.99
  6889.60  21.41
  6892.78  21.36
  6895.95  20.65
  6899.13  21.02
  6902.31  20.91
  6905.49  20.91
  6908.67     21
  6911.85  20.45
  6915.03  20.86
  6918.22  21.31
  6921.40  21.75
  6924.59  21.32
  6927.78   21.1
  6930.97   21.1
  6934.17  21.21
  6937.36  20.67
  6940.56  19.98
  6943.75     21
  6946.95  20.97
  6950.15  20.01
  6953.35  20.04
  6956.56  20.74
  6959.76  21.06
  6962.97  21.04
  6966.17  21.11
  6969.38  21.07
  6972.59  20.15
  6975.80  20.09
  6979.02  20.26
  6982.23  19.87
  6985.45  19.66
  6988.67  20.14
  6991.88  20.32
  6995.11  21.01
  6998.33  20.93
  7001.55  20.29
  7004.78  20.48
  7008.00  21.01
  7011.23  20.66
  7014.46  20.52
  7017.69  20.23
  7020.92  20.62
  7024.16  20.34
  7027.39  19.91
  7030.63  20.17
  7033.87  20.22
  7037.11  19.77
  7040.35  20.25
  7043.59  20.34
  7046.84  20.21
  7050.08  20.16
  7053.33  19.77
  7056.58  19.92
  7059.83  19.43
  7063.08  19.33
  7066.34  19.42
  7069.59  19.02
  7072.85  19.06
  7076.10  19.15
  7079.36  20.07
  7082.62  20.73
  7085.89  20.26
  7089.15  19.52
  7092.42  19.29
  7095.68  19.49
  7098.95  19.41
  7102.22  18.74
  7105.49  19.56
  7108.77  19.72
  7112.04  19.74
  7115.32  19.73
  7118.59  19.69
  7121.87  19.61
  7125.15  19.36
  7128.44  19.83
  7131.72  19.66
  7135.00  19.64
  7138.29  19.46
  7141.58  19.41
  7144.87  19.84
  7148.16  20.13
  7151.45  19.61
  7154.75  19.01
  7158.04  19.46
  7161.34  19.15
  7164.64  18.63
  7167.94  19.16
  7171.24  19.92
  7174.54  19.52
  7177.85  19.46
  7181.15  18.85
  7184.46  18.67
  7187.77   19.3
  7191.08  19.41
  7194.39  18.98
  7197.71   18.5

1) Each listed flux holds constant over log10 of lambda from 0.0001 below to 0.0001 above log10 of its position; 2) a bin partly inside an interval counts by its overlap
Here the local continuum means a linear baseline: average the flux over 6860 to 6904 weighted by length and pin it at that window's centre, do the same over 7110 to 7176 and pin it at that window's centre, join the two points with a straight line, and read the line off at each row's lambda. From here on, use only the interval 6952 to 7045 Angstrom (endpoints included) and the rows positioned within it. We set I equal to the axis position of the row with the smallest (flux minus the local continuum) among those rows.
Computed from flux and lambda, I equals 6985.45 Angstrom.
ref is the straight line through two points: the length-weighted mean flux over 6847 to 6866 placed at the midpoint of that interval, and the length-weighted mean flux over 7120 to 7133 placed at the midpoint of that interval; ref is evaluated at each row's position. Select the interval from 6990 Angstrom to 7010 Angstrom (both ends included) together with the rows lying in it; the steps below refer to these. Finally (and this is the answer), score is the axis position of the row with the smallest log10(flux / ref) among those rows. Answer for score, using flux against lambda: 6991.88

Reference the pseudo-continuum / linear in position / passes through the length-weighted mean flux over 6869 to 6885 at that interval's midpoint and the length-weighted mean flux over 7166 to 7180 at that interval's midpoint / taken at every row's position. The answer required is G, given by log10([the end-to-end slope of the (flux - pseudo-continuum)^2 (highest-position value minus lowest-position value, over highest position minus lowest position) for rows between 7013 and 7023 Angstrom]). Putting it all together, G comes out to -3.7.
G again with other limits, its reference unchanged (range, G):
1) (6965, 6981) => -1.6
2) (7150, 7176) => -4.1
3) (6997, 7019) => -2.5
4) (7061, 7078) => -1.9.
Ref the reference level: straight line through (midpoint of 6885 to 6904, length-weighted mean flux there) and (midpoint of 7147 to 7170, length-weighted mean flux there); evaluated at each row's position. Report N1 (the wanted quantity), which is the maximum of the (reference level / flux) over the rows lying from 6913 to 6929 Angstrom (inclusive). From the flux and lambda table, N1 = 1.00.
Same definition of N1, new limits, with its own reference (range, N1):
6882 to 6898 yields 1.02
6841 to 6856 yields 1.00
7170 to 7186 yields 1.02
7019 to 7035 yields 1.01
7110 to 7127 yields 1.01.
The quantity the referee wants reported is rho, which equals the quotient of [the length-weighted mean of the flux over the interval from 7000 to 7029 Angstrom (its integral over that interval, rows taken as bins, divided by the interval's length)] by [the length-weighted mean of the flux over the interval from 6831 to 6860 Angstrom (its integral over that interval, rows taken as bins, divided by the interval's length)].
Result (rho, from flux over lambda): 0.93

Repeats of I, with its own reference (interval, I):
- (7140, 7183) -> 7164.64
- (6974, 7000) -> 6985.45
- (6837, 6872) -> 6867.43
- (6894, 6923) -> 6911.85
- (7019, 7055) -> 7037.11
